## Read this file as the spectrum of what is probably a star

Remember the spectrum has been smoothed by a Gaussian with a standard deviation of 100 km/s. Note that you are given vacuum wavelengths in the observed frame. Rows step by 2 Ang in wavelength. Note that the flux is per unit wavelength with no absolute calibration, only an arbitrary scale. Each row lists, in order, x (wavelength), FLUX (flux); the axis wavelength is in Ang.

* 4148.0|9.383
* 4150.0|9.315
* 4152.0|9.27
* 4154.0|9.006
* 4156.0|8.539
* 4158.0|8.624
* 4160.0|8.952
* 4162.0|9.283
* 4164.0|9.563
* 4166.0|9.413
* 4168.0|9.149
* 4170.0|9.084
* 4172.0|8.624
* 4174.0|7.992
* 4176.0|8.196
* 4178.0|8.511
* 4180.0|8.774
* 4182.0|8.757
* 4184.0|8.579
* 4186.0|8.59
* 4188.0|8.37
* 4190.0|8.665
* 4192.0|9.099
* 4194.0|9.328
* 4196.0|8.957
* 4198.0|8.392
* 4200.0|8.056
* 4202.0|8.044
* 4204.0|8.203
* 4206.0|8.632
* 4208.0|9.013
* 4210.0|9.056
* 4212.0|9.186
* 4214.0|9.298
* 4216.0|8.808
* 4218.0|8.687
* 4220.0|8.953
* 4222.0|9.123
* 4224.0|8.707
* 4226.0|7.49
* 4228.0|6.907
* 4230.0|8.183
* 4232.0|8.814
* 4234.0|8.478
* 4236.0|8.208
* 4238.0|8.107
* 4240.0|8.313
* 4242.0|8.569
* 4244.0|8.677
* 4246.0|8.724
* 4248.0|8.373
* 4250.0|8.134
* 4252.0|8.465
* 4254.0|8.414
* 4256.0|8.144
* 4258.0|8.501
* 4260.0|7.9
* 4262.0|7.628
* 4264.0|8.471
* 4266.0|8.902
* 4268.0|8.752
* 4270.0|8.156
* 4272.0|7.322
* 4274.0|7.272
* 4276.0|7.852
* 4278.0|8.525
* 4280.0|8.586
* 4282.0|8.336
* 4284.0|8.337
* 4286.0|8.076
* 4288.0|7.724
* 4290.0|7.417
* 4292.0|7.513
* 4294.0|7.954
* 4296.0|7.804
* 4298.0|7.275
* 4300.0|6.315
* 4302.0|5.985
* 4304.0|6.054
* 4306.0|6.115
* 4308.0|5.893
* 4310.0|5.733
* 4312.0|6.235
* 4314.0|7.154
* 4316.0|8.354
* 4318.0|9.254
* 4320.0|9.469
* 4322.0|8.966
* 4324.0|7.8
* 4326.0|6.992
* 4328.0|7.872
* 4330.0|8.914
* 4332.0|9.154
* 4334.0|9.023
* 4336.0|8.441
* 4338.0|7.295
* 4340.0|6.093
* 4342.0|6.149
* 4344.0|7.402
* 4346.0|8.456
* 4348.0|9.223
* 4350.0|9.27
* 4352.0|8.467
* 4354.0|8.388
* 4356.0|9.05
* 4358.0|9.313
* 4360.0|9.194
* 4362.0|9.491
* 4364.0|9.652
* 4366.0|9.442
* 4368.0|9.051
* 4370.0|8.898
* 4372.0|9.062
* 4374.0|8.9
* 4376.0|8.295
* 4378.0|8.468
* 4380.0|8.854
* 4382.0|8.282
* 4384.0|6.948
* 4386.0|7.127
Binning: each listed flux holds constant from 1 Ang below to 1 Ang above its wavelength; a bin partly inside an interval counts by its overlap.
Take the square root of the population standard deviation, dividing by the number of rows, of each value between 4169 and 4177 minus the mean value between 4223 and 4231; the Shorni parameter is 0.65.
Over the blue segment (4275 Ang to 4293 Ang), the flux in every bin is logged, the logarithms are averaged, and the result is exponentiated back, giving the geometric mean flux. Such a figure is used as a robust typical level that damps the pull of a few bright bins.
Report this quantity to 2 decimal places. 8.03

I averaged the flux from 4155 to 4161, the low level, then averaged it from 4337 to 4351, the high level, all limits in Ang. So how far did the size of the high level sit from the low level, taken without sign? 1.0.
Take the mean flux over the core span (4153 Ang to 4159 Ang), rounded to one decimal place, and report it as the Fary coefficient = 8.7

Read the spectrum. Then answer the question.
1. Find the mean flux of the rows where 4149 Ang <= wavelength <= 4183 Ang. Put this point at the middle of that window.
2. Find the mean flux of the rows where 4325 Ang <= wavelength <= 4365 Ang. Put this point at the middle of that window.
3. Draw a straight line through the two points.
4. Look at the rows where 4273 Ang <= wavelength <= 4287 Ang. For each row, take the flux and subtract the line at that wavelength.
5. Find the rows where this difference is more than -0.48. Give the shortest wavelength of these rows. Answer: 4278.0 Ang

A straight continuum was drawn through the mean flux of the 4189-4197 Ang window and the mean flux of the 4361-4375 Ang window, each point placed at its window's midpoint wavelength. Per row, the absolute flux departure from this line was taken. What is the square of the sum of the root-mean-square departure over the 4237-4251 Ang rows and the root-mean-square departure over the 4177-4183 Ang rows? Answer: 1.1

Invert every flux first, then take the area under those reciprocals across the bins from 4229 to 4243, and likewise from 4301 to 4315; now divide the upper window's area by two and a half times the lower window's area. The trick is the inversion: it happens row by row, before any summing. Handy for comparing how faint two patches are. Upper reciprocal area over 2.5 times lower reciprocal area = 0.55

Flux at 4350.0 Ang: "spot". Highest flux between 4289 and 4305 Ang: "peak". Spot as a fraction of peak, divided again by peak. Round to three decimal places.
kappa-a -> 0.147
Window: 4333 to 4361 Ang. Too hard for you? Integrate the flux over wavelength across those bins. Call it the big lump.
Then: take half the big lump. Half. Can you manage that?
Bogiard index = 116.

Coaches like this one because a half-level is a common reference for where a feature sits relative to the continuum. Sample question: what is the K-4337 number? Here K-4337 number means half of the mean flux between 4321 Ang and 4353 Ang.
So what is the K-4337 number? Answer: 4.05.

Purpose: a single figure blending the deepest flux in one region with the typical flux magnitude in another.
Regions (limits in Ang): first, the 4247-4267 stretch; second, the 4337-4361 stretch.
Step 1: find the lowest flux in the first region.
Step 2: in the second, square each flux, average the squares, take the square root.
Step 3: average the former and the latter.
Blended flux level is 7.95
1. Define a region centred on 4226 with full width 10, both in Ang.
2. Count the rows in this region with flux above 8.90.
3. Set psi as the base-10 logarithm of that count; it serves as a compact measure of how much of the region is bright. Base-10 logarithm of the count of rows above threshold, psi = 0.00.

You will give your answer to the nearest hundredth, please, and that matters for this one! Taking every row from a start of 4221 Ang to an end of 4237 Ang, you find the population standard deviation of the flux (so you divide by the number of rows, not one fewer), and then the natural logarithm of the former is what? -0.38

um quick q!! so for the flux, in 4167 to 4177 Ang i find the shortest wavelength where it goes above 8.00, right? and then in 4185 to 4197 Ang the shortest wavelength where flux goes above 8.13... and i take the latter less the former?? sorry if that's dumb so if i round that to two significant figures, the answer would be 18 Ang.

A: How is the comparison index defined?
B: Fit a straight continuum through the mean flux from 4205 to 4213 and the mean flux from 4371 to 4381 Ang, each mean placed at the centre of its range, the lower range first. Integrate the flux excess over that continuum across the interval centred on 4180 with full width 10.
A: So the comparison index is -4.5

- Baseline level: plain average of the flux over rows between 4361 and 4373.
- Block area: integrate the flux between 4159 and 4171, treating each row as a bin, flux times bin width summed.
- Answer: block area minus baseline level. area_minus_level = 102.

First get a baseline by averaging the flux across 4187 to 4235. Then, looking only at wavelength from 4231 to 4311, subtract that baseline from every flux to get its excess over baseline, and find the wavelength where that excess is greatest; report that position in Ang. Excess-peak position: 4266.0 Ang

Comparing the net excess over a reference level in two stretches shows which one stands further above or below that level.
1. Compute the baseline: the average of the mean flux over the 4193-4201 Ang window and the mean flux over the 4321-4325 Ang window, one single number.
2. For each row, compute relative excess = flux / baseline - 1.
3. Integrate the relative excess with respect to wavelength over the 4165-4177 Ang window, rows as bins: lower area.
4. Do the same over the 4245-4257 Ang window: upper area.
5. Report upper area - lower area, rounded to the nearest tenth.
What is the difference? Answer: -0.5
